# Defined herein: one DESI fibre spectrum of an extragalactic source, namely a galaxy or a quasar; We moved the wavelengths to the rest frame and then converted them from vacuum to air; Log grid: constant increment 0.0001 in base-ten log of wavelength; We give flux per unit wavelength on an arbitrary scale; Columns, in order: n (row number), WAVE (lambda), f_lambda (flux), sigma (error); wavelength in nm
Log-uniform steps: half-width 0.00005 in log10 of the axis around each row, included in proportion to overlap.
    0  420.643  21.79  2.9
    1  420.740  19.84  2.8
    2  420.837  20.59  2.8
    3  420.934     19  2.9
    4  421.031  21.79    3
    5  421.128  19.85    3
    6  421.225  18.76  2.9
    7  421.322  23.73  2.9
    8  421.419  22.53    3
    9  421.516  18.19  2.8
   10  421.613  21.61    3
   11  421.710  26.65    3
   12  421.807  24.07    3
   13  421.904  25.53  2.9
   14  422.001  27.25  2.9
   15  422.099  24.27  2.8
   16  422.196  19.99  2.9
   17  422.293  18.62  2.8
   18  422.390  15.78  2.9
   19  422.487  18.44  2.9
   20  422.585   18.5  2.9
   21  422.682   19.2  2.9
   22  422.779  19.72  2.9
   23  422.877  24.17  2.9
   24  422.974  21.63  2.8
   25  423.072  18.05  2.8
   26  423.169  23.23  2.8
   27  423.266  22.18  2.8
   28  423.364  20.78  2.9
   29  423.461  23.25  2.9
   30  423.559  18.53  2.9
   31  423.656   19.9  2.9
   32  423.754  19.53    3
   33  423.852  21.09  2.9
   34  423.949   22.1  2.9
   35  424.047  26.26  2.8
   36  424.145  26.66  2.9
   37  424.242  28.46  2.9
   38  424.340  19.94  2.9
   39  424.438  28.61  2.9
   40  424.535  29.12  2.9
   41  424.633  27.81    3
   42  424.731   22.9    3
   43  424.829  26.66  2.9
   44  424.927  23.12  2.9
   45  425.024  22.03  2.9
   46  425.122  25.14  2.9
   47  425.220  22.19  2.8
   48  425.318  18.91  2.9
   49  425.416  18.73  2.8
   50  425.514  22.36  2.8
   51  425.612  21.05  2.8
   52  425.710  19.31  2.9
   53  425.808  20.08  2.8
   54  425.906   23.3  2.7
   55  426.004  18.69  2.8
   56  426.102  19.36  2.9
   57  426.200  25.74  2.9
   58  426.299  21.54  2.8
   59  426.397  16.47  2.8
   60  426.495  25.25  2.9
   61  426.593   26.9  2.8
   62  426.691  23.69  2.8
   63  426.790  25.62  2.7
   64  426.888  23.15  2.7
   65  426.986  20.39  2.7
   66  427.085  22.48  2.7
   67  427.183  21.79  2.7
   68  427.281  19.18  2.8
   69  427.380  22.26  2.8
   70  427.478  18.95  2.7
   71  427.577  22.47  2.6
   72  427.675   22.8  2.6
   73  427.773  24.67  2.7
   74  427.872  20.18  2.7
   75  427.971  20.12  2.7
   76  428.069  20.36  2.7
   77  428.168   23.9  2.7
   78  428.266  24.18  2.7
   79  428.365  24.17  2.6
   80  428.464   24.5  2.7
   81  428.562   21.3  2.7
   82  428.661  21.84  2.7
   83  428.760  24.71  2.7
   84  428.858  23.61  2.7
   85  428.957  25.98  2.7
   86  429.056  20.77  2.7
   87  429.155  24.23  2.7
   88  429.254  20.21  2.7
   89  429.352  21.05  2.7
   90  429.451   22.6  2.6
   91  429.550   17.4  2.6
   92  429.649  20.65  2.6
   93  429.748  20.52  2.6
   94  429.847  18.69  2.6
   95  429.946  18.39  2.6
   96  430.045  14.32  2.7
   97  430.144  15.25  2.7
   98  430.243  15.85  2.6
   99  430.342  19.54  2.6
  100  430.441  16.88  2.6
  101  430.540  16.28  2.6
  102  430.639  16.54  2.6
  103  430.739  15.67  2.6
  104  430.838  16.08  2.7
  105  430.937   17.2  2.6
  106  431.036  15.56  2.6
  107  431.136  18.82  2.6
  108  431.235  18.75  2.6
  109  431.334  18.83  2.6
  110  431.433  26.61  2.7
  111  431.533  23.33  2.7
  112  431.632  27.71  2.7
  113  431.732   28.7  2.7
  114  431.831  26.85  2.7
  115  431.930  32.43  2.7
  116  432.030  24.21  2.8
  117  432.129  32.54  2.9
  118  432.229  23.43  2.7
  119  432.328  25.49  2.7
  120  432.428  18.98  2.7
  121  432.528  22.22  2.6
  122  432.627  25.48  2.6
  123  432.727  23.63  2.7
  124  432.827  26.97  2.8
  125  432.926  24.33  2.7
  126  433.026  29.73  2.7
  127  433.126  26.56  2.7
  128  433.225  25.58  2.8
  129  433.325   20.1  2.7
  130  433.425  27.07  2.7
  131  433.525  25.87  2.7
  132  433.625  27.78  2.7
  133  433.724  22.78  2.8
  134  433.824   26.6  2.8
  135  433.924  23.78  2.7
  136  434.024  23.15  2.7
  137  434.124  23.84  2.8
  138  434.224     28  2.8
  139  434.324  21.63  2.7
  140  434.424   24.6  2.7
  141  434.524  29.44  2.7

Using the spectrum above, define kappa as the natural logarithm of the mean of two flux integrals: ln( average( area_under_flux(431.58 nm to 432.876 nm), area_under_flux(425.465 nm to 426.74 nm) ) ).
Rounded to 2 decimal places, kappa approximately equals 3.43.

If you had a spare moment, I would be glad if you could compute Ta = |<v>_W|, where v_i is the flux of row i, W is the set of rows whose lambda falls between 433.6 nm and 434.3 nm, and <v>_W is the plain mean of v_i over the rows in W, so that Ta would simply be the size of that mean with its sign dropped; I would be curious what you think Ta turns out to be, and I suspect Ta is 25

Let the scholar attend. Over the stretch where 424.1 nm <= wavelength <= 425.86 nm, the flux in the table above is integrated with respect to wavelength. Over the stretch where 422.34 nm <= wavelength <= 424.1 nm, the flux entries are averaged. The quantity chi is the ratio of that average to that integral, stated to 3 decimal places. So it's 0.500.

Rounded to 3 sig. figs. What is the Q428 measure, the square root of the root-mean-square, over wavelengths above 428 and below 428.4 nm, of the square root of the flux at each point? 2.19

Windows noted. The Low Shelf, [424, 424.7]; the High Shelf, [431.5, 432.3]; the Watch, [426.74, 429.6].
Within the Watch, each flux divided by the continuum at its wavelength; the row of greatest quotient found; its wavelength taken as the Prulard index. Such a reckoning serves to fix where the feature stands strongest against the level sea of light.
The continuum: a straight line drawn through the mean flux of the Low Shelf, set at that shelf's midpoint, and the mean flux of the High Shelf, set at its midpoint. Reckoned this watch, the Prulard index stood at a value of 428.957 nm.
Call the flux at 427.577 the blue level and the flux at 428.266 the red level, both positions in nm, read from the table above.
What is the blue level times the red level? 543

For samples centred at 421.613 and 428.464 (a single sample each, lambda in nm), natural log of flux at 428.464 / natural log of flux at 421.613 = 1.04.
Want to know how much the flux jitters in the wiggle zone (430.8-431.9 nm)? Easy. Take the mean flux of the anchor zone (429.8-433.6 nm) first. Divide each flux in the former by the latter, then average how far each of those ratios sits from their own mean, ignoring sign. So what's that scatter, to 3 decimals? 0.204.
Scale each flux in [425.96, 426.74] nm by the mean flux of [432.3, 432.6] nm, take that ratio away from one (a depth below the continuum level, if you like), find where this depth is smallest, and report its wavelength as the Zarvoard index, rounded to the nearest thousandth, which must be 426.593 nm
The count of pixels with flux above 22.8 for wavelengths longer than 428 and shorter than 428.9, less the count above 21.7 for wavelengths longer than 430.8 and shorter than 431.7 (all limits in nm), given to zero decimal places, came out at 3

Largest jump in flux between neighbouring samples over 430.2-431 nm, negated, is -4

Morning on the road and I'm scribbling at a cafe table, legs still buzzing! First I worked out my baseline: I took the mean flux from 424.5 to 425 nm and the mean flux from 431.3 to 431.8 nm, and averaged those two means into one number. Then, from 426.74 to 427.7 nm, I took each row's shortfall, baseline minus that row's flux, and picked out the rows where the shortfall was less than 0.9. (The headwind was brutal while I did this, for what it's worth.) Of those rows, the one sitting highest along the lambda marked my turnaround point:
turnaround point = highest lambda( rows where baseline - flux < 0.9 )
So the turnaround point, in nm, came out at 426.790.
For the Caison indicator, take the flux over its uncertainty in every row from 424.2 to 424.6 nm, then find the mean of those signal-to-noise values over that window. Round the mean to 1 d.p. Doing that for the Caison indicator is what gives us 9.1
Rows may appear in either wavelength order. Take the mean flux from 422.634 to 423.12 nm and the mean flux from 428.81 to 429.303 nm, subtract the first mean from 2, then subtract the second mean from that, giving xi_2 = -41.5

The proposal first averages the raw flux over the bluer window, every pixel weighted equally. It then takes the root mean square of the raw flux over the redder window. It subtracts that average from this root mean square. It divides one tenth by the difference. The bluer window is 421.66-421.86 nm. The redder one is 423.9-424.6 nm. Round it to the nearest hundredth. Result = 0.14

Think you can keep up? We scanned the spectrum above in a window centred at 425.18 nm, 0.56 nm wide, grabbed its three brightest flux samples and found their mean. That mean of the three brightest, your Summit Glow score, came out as 23.5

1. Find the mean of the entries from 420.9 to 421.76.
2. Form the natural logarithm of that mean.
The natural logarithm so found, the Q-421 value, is 3.06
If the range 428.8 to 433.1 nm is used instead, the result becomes 3.08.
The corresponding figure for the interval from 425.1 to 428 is 3.08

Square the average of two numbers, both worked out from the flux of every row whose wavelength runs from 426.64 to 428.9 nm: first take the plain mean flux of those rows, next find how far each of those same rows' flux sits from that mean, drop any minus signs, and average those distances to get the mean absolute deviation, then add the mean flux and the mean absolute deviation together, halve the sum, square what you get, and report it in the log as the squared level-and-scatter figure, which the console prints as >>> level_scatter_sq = 144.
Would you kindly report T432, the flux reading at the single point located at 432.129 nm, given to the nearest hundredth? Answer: 32.54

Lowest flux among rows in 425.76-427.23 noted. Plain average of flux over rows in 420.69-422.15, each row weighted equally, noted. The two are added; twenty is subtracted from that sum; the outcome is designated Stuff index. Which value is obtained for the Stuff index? 19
